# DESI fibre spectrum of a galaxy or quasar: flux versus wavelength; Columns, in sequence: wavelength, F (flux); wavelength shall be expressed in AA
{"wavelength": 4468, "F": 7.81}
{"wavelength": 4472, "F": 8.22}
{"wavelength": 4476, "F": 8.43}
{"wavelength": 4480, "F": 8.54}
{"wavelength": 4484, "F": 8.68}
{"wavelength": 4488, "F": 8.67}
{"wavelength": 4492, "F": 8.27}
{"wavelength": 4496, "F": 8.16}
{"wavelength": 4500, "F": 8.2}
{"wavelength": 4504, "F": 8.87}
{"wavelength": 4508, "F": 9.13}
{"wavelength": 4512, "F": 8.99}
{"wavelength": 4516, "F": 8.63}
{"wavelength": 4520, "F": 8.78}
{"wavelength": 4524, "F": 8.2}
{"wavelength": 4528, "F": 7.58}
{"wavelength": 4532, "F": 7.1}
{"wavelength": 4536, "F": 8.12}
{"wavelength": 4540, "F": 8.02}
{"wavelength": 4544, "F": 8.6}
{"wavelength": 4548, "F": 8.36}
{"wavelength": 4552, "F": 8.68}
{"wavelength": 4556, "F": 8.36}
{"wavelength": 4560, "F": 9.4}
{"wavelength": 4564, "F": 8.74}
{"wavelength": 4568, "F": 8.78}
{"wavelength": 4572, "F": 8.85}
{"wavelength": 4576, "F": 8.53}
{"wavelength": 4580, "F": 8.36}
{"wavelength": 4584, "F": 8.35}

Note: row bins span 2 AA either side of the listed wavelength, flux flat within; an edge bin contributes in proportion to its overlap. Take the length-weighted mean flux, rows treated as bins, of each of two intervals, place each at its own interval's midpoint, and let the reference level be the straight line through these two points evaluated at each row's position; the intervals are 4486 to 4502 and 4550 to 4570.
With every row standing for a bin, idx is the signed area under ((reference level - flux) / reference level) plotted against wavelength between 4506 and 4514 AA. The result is -0.6 AA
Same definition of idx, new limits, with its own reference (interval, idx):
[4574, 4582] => 0.4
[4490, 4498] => 0.1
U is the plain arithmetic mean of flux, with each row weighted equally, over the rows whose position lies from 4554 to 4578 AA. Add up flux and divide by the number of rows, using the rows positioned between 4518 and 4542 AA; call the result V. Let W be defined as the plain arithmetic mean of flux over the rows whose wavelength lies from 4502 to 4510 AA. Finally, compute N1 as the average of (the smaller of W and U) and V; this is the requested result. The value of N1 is 8.37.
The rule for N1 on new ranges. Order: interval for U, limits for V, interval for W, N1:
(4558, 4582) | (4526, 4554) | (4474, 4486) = 8.31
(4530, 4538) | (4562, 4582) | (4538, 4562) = 8.13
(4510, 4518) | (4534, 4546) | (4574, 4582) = 8.35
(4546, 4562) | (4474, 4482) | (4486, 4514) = 8.55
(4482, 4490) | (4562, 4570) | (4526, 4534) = 8.05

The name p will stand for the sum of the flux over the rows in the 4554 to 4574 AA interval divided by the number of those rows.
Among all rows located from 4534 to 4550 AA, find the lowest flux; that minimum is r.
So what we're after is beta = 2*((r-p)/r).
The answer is -0.20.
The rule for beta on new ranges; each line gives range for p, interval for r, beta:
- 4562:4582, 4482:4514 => -0.12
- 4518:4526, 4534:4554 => -0.12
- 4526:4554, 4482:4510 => 0.02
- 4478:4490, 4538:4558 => -0.15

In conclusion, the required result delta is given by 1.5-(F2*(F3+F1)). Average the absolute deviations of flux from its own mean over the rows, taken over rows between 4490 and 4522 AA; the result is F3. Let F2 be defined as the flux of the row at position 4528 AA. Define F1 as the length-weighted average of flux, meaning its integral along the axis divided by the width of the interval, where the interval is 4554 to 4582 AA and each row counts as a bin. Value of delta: -67.0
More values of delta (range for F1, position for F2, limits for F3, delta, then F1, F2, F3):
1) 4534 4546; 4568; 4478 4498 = -72.7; 8.2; 8.78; 0.20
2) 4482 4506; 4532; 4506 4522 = -59.9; 8.5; 7.1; 0.18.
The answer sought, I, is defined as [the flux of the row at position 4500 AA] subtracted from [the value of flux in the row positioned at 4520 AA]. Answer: 0.58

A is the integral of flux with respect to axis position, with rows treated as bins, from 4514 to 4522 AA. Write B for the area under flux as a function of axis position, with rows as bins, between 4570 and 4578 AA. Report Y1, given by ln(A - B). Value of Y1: -2.1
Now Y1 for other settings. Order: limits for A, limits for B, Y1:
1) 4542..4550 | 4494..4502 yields 0.9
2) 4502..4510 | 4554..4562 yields 0.0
